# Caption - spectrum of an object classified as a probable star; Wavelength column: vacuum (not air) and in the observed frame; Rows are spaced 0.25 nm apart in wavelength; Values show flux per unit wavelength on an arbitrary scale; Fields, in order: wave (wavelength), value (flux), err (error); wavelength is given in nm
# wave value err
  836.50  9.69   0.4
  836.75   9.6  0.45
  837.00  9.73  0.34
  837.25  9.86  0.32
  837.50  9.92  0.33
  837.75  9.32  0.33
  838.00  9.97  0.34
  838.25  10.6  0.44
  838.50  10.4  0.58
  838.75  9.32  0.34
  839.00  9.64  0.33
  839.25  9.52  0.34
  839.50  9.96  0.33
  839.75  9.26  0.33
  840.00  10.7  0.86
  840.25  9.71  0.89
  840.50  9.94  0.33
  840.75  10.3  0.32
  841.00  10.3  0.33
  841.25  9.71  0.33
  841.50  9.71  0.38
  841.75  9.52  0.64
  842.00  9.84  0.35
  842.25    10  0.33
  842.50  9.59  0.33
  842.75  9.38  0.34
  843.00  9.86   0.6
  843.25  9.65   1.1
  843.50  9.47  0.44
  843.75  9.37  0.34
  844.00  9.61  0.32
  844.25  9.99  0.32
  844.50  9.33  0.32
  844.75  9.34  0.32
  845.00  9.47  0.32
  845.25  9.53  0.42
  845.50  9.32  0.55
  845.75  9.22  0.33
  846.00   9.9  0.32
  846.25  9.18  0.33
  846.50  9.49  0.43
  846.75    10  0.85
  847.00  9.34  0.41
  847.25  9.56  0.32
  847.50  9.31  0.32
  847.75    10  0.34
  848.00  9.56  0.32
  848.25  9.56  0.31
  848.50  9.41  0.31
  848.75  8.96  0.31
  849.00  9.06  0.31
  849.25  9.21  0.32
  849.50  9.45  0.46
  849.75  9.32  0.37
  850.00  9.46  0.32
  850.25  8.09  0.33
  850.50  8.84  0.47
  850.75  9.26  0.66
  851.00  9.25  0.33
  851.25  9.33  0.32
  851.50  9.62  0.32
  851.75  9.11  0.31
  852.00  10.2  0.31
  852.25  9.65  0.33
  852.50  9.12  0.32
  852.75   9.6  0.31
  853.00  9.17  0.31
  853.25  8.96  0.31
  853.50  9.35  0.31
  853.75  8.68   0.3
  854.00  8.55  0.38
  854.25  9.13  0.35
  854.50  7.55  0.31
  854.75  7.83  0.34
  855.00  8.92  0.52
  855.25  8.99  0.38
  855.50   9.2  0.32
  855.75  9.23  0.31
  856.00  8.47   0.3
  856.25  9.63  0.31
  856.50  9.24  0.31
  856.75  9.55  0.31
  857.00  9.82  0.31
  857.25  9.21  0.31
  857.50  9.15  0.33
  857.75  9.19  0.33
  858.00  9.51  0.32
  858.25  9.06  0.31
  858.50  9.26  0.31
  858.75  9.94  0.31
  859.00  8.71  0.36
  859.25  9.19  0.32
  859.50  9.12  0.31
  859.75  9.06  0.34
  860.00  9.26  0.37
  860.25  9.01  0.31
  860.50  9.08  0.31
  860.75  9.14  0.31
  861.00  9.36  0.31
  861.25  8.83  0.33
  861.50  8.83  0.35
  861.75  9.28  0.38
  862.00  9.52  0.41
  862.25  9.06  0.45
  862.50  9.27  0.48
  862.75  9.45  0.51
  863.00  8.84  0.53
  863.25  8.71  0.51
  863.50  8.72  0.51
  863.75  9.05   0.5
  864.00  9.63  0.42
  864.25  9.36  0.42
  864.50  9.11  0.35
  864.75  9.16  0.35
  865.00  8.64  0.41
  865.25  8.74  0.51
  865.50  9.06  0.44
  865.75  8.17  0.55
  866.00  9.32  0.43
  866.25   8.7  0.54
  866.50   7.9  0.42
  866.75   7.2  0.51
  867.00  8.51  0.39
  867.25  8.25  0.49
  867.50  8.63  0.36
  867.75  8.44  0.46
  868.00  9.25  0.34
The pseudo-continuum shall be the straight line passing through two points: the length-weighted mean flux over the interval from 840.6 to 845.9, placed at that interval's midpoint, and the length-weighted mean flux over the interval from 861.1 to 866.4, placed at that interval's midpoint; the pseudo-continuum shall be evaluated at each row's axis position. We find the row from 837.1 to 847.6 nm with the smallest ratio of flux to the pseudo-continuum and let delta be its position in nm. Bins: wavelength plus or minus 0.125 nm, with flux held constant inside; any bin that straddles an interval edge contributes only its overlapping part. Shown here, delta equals 839.75 nm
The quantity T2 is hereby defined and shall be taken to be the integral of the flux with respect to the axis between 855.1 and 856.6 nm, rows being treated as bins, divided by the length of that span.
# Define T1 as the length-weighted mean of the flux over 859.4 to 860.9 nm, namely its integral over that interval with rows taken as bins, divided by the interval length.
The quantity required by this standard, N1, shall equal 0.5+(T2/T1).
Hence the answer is 1.50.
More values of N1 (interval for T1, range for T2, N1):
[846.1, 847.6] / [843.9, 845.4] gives 1.51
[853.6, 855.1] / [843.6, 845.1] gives 1.63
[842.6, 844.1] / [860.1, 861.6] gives 1.45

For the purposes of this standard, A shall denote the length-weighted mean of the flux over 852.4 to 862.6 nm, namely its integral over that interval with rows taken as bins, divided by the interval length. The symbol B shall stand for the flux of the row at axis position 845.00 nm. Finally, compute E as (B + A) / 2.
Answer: 9.28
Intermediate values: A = 9.10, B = 9.47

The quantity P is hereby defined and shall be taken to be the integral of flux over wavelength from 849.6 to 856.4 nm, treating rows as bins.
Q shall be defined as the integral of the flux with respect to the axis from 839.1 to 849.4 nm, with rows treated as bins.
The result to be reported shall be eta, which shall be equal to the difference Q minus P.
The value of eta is 37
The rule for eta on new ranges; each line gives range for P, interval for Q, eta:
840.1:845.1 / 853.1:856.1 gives -22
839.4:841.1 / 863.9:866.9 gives 9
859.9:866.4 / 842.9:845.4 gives -35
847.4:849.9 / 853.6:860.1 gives 35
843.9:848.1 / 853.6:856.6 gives -14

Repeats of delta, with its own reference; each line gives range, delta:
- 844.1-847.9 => 846.25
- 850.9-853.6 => 853.25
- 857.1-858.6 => 858.25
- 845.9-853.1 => 850.25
